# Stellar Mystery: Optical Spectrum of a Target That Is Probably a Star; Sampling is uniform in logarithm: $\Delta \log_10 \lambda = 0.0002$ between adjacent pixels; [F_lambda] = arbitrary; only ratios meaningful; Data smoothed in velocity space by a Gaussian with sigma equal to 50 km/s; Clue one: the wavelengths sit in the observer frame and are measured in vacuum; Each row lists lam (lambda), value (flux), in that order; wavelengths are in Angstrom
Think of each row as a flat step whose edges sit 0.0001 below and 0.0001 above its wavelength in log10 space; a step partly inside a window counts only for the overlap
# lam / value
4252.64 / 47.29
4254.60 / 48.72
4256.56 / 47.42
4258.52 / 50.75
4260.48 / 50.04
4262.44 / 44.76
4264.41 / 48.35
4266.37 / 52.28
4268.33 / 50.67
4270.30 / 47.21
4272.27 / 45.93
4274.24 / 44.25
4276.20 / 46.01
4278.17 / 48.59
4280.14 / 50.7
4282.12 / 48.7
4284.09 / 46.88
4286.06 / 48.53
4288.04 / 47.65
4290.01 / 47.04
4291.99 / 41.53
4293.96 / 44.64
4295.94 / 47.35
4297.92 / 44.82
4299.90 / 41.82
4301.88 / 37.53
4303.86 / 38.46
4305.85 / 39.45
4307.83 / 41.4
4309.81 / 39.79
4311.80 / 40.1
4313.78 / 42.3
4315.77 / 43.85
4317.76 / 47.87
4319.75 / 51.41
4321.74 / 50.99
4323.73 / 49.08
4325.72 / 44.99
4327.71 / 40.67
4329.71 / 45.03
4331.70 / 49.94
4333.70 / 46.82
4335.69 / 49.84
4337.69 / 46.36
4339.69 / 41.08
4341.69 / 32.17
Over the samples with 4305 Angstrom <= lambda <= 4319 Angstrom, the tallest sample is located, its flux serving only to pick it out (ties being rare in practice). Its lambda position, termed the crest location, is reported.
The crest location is 4317.76 Angstrom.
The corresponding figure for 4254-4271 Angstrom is 4266.37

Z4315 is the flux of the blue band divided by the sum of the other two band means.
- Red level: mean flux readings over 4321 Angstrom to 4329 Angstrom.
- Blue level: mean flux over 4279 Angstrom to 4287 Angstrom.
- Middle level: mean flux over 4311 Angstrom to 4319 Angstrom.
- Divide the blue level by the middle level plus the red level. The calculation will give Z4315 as 0.541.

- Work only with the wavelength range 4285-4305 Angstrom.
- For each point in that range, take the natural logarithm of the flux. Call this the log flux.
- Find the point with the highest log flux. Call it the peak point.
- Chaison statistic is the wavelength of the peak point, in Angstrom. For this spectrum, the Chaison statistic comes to 4286.06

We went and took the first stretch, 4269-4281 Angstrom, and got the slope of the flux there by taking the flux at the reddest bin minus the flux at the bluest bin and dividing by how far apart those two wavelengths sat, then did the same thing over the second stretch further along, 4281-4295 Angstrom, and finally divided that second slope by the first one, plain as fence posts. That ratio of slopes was -1.0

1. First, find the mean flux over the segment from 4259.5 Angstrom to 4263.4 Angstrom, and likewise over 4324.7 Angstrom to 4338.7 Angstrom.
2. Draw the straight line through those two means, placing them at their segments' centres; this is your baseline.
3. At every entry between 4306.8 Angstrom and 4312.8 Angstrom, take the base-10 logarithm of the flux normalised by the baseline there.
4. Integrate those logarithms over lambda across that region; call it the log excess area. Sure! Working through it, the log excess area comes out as -0.37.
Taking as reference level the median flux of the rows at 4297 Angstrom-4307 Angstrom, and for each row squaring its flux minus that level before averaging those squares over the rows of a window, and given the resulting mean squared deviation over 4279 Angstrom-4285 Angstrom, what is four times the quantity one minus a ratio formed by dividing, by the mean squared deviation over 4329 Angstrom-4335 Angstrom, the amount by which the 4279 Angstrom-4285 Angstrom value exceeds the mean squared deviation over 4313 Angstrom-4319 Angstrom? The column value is 1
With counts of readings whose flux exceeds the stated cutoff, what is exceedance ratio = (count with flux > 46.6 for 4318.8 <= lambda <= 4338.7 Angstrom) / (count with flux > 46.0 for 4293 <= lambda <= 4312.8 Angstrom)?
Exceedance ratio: 6.0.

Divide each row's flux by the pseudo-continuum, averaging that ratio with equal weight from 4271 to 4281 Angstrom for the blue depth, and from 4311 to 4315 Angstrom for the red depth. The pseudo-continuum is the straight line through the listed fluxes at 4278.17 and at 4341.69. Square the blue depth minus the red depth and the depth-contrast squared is 0.01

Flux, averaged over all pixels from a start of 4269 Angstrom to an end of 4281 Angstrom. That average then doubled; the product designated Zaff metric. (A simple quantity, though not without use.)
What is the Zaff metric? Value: 94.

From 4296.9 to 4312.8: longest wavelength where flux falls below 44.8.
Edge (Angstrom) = 4311.80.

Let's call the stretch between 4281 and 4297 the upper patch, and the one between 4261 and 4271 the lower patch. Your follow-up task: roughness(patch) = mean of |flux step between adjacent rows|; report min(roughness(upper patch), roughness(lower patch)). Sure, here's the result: 2.33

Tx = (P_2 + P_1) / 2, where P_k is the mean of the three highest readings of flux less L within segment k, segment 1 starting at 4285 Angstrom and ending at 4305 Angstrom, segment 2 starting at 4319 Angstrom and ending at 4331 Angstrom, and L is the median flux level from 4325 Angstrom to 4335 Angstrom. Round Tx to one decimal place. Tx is 4.1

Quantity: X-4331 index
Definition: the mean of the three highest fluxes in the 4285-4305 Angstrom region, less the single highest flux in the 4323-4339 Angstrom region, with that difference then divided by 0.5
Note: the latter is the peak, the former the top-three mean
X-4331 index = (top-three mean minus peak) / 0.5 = -4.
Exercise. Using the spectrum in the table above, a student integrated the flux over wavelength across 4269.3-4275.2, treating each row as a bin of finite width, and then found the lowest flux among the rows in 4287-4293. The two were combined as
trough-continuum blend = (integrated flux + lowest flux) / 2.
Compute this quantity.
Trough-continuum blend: 156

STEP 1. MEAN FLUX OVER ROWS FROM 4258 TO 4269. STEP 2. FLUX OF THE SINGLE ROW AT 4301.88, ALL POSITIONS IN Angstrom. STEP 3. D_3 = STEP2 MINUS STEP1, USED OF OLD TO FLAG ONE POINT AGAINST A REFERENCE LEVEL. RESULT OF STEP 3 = -12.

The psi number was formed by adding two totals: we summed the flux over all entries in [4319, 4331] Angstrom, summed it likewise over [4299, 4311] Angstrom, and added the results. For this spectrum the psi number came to 521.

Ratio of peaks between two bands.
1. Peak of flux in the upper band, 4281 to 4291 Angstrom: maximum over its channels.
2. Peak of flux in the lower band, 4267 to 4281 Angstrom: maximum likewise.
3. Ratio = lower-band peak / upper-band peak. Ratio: 1.04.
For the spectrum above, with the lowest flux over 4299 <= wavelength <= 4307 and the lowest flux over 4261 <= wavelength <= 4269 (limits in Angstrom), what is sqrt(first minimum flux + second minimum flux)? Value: 9.07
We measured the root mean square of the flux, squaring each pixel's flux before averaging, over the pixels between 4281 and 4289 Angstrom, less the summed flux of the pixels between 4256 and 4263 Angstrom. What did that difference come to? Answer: -145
